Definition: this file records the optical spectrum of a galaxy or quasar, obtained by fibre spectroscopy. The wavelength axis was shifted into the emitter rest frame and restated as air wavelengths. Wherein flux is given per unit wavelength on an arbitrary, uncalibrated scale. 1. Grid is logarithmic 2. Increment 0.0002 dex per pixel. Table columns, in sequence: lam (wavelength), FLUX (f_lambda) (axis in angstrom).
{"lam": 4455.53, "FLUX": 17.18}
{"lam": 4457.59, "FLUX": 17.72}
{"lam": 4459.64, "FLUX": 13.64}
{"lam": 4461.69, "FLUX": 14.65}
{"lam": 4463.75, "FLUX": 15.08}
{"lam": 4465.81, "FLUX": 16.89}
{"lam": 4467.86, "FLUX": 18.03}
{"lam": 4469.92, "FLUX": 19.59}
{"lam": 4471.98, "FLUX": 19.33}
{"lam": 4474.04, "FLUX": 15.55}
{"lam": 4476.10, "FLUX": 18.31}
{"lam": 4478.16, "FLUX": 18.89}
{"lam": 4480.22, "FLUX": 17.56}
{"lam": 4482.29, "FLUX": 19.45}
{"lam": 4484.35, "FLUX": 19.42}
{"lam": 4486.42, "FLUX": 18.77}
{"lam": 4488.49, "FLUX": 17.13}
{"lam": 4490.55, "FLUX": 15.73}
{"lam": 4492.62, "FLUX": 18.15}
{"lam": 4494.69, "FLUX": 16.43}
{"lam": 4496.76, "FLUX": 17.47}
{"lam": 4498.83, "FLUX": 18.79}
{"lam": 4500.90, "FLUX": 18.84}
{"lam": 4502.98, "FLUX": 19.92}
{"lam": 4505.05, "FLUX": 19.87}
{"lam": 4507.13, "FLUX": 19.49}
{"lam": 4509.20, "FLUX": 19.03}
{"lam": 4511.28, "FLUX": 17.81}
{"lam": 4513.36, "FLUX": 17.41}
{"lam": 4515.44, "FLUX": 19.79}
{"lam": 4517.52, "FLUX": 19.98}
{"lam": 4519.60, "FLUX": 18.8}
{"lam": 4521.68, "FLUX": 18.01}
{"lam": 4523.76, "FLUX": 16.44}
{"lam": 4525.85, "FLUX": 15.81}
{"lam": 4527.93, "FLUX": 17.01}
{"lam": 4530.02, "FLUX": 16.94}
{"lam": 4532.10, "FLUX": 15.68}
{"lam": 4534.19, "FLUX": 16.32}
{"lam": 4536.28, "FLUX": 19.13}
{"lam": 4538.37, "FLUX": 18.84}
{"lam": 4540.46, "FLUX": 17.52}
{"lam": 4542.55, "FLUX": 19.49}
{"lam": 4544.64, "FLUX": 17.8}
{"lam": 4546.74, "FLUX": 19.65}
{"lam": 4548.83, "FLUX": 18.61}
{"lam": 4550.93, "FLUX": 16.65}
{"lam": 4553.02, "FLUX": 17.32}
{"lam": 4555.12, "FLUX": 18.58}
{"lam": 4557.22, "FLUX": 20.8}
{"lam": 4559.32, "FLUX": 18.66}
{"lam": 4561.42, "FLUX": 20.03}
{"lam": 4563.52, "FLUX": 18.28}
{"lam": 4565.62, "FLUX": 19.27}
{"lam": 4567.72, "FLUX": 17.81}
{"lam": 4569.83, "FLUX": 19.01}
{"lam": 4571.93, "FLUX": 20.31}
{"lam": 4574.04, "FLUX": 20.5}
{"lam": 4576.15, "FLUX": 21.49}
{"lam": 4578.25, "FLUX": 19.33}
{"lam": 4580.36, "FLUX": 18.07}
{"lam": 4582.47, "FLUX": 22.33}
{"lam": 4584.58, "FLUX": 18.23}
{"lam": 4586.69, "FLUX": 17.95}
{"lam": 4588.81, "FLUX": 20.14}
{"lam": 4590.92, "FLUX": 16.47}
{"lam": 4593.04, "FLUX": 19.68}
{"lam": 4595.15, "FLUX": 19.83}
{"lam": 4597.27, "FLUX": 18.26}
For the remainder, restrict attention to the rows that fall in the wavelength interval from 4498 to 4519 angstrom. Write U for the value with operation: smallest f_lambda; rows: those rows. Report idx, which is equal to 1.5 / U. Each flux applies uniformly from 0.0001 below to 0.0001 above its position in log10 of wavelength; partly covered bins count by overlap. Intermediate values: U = 17.41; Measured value 0.086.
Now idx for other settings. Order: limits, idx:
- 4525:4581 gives 0.096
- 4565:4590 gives 0.084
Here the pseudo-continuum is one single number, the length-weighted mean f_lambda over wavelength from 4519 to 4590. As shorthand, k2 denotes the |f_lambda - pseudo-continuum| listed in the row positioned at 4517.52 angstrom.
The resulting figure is 1.4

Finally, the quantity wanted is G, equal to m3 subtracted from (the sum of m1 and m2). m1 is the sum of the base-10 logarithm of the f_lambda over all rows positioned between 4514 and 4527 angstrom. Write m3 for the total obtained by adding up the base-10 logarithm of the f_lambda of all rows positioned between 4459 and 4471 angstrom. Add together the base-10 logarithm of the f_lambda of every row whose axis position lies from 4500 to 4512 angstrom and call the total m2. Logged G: 8.0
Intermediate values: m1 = 7.54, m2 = 7.7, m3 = 7.25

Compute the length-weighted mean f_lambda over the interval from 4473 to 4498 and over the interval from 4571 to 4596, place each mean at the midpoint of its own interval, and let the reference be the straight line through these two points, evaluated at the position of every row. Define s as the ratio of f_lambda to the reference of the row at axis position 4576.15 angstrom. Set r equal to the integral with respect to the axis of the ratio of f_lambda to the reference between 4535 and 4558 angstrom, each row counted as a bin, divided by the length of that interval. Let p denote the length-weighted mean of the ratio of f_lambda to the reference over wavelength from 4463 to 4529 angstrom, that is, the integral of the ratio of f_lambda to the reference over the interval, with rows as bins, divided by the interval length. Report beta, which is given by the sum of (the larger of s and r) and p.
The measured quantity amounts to 2.12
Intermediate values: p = 1.009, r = 0.98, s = 1.11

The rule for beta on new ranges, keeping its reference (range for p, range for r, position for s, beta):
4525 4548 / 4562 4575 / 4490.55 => 1.95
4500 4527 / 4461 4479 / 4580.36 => 2.01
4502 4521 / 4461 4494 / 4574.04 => 2.11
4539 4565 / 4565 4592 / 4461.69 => 1.98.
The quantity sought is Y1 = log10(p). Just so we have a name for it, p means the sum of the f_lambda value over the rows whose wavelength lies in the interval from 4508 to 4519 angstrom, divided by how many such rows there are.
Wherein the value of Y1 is 1.27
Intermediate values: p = 18.8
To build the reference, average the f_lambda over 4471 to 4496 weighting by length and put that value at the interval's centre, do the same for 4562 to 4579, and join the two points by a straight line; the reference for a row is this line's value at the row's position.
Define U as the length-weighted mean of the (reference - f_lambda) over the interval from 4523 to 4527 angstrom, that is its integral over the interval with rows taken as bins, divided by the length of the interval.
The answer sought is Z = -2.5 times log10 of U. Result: -1.0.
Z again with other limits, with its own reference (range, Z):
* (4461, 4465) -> -1.0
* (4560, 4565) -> 1.5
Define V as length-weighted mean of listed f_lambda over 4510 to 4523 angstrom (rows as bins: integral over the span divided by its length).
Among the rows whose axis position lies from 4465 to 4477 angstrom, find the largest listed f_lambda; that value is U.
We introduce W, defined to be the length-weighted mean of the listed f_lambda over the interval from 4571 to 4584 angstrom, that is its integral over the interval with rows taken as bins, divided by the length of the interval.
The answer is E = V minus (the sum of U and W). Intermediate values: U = 19.59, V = 18.59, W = 20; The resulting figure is -21.3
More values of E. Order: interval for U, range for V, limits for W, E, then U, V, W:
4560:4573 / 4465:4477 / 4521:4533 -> -19.0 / 20.31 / 17.97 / 17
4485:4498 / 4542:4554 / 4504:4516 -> -19.4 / 18.77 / 18.21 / 19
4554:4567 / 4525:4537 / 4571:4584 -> -24.3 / 20.8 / 16.77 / 20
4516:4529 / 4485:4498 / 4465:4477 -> -20.6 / 19.98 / 17.37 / 18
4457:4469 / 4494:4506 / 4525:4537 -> -16.2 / 18.03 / 18.61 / 17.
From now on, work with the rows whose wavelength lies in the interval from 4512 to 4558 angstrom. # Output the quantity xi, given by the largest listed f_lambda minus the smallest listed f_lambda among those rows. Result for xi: 5.1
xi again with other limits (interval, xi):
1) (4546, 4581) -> 4.8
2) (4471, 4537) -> 4.4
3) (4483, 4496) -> 3.7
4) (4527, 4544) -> 3.8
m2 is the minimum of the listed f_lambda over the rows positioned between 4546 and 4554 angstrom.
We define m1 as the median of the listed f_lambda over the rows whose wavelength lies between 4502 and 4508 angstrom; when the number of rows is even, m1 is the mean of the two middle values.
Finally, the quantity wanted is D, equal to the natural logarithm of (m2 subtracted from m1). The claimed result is 1.17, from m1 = 19.9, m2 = 16.65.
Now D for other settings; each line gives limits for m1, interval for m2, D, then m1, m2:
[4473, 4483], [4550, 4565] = 0.51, 18.3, 16.65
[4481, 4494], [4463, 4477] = 1.22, 18.5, 15.08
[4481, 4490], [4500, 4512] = 0.25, 19.1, 17.81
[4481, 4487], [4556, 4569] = 0.48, 19.4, 17.81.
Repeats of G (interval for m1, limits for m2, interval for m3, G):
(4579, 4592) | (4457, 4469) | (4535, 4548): 7.2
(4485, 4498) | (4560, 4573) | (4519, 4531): 7.7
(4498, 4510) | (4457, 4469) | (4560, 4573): 7.2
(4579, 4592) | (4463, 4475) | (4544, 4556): 7.5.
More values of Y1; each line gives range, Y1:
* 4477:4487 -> 1.27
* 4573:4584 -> 1.31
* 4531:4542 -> 1.24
